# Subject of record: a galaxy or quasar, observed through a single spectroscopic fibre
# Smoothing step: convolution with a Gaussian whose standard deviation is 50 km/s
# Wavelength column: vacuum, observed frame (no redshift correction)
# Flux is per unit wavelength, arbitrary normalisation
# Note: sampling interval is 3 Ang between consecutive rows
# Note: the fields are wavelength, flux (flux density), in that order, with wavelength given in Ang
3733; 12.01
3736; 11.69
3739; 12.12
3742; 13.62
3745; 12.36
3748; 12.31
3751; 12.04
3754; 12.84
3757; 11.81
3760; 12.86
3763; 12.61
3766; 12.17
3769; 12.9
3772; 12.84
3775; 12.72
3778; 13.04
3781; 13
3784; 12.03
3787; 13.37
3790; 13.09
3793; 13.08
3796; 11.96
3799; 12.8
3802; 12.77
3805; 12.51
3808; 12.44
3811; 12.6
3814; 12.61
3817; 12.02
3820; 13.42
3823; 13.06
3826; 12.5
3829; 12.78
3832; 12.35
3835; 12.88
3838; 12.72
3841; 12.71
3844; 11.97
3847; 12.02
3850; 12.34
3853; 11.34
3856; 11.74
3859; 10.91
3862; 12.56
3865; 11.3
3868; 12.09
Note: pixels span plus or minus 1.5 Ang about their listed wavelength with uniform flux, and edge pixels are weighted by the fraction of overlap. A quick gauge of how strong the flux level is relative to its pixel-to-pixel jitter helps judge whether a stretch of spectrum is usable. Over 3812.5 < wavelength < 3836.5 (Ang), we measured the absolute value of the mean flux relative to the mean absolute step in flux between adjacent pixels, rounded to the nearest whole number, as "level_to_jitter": 21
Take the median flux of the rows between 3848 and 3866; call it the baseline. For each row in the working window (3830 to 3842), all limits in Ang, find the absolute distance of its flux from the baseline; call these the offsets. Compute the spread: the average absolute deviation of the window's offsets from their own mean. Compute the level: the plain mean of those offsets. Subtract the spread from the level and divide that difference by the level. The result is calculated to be 0.9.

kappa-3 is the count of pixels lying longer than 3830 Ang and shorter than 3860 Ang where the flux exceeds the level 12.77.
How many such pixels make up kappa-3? 1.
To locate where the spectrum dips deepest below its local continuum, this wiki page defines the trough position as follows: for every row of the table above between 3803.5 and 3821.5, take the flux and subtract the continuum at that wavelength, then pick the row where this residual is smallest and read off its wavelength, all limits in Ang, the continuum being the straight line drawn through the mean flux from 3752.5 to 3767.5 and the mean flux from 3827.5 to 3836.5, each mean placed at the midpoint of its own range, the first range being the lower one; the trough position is 3817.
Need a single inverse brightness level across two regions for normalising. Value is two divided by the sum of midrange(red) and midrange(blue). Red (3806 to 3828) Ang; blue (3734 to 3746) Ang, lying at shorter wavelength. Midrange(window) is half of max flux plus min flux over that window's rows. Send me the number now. 0.0788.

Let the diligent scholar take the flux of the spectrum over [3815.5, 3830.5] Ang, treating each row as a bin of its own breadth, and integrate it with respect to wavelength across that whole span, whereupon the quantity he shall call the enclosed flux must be 191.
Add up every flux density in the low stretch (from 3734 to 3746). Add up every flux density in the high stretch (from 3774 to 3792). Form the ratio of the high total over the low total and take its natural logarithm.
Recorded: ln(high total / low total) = 0.4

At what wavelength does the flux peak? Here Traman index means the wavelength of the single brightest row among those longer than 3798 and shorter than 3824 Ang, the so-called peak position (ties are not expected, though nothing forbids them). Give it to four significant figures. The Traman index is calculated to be 3820 Ang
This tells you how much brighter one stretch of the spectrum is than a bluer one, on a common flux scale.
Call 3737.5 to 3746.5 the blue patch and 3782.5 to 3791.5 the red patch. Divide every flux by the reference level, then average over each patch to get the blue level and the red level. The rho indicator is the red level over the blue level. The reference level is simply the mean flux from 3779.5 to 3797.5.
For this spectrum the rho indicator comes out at 1.01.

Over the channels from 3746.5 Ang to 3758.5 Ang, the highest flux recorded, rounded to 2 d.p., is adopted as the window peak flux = 12.84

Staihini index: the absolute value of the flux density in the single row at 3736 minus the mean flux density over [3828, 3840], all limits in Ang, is 1.0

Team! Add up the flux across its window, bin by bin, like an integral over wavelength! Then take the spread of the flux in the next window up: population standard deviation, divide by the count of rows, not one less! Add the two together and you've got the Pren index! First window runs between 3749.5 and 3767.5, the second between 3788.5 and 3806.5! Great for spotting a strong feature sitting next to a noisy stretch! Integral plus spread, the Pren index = 223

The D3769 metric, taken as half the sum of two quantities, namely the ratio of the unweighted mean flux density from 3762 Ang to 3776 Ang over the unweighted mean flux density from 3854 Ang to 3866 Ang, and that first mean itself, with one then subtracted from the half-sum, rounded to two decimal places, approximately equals 5.87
